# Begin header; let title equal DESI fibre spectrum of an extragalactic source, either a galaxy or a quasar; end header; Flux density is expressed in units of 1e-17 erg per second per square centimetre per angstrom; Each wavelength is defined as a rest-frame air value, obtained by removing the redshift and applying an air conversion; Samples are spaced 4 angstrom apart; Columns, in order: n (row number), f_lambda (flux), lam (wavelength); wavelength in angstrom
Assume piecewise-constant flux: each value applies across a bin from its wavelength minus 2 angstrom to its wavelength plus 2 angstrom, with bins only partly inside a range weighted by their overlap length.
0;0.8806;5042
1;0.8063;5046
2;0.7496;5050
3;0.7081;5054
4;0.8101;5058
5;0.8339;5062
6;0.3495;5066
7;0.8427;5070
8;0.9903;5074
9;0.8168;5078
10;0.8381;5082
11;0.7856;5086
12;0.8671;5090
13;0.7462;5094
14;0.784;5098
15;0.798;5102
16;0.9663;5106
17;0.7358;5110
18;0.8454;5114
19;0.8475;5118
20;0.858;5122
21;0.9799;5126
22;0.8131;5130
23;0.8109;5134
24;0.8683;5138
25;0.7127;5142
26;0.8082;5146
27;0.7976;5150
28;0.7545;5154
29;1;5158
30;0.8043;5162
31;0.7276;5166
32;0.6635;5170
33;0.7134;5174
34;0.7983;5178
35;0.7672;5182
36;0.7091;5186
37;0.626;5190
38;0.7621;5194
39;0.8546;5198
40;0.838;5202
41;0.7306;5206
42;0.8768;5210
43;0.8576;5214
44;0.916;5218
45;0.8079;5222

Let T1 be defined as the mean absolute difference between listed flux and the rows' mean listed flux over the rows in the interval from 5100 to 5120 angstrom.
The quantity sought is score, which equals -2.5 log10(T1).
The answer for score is 3.1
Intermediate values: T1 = 0.057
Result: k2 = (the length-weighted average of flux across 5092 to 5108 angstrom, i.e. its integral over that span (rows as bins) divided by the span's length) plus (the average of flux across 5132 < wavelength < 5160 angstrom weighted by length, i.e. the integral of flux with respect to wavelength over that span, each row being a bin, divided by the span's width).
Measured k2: 1.65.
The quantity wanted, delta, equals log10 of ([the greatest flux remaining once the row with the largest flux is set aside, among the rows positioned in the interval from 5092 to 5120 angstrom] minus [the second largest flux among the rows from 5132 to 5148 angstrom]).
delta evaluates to -1.44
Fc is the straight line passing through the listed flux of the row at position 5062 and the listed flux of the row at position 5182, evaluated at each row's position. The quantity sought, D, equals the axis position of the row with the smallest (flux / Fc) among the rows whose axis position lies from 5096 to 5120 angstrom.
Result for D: 5110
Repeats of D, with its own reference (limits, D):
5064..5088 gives 5066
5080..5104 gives 5094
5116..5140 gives 5130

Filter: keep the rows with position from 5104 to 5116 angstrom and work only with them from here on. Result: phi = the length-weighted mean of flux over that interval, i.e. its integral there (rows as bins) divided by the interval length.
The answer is 0.85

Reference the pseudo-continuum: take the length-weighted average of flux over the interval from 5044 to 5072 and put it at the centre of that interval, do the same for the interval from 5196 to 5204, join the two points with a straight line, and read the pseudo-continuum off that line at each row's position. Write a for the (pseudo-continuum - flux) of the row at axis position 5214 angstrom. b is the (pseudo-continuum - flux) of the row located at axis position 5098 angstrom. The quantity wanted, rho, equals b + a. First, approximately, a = 0.00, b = -0.02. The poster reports -0.02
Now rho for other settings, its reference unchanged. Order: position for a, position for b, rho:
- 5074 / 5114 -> -0.32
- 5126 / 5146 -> -0.20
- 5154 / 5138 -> -0.02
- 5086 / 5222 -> 0.02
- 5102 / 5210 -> -0.06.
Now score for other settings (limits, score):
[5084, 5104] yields 3.8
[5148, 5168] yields 2.8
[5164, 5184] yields 3.5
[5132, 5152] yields 3.6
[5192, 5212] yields 3.2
